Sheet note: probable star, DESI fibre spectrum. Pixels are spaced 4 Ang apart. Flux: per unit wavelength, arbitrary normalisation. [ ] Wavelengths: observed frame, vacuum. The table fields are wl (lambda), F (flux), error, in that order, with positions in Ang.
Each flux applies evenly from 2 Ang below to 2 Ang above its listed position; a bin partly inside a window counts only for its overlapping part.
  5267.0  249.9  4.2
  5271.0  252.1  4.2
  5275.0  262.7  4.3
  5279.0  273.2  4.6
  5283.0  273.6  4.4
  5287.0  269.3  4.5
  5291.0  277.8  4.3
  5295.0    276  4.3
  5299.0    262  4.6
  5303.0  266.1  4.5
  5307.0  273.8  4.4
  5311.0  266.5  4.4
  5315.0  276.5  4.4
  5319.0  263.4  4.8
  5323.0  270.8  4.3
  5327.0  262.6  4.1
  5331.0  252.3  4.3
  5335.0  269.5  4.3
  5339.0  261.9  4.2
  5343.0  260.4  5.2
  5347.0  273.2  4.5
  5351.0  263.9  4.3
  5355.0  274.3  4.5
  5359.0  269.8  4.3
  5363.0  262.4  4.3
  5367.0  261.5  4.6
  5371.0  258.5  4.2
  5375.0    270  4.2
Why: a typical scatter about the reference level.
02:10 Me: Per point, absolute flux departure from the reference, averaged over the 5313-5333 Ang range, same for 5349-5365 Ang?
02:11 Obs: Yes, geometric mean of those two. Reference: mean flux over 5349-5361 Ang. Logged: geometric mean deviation 5.8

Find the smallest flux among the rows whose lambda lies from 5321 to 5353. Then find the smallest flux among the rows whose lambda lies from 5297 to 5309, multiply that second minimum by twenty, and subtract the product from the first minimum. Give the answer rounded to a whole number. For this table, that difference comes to -4988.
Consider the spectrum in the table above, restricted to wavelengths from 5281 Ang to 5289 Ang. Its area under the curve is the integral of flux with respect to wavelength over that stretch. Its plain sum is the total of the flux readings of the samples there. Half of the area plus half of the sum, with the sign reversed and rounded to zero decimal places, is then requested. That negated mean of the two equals -1357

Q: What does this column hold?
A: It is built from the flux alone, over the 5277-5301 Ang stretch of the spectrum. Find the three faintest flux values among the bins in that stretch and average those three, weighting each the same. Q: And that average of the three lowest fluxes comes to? 268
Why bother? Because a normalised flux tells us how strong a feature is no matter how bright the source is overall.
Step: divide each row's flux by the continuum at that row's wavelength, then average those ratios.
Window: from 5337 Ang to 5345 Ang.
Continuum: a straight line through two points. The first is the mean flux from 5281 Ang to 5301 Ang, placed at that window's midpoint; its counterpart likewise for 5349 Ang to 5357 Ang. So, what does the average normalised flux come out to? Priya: 0.97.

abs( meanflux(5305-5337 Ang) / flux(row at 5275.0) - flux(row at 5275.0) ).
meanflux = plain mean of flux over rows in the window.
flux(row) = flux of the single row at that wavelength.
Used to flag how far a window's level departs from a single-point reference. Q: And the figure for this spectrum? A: 262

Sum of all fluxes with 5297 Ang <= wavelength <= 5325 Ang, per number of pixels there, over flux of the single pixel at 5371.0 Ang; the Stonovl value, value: 1.04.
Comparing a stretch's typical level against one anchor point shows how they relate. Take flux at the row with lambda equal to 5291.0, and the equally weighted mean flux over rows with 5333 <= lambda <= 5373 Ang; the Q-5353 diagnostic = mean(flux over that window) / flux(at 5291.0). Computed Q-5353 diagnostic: 0.96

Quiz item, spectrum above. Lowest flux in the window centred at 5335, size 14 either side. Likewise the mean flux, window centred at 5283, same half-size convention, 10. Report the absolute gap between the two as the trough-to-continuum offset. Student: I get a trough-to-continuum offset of 19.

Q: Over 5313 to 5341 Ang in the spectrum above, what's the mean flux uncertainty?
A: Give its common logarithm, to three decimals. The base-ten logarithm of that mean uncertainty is 0.638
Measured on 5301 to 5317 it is 0.646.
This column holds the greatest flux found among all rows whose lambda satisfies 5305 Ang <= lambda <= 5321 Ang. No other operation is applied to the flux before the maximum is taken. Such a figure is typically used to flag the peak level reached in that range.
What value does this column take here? 276.5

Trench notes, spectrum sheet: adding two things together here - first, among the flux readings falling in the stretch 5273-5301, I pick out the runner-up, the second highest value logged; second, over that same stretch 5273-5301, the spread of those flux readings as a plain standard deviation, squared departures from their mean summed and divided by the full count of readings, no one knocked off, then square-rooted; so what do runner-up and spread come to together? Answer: 282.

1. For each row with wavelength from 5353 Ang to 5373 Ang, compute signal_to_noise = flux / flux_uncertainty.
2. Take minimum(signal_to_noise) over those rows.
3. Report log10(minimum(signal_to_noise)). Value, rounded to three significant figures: 1.75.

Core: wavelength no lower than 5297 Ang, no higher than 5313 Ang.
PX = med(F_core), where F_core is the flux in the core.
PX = 266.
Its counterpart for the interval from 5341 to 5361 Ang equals 270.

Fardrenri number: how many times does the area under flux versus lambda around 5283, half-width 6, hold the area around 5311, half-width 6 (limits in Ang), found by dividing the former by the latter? 1.00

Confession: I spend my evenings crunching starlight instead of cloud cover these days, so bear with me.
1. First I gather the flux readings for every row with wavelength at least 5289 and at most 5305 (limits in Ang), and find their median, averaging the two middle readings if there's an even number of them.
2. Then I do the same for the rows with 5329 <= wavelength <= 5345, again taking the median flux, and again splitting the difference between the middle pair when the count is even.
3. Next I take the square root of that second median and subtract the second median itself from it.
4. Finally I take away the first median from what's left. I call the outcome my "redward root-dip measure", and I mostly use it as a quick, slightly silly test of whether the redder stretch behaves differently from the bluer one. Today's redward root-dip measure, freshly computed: -516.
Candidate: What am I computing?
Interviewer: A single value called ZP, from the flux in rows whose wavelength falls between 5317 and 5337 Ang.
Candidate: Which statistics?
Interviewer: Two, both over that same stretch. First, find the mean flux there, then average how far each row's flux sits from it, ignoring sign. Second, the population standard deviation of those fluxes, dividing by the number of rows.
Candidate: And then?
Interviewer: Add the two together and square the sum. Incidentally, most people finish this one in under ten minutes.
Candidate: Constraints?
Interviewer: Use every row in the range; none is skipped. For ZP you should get 137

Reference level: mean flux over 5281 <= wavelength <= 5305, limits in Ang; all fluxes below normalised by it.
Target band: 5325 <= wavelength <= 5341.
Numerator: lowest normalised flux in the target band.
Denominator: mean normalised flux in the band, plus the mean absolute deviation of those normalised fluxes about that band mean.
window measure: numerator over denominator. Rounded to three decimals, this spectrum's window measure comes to 0.948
